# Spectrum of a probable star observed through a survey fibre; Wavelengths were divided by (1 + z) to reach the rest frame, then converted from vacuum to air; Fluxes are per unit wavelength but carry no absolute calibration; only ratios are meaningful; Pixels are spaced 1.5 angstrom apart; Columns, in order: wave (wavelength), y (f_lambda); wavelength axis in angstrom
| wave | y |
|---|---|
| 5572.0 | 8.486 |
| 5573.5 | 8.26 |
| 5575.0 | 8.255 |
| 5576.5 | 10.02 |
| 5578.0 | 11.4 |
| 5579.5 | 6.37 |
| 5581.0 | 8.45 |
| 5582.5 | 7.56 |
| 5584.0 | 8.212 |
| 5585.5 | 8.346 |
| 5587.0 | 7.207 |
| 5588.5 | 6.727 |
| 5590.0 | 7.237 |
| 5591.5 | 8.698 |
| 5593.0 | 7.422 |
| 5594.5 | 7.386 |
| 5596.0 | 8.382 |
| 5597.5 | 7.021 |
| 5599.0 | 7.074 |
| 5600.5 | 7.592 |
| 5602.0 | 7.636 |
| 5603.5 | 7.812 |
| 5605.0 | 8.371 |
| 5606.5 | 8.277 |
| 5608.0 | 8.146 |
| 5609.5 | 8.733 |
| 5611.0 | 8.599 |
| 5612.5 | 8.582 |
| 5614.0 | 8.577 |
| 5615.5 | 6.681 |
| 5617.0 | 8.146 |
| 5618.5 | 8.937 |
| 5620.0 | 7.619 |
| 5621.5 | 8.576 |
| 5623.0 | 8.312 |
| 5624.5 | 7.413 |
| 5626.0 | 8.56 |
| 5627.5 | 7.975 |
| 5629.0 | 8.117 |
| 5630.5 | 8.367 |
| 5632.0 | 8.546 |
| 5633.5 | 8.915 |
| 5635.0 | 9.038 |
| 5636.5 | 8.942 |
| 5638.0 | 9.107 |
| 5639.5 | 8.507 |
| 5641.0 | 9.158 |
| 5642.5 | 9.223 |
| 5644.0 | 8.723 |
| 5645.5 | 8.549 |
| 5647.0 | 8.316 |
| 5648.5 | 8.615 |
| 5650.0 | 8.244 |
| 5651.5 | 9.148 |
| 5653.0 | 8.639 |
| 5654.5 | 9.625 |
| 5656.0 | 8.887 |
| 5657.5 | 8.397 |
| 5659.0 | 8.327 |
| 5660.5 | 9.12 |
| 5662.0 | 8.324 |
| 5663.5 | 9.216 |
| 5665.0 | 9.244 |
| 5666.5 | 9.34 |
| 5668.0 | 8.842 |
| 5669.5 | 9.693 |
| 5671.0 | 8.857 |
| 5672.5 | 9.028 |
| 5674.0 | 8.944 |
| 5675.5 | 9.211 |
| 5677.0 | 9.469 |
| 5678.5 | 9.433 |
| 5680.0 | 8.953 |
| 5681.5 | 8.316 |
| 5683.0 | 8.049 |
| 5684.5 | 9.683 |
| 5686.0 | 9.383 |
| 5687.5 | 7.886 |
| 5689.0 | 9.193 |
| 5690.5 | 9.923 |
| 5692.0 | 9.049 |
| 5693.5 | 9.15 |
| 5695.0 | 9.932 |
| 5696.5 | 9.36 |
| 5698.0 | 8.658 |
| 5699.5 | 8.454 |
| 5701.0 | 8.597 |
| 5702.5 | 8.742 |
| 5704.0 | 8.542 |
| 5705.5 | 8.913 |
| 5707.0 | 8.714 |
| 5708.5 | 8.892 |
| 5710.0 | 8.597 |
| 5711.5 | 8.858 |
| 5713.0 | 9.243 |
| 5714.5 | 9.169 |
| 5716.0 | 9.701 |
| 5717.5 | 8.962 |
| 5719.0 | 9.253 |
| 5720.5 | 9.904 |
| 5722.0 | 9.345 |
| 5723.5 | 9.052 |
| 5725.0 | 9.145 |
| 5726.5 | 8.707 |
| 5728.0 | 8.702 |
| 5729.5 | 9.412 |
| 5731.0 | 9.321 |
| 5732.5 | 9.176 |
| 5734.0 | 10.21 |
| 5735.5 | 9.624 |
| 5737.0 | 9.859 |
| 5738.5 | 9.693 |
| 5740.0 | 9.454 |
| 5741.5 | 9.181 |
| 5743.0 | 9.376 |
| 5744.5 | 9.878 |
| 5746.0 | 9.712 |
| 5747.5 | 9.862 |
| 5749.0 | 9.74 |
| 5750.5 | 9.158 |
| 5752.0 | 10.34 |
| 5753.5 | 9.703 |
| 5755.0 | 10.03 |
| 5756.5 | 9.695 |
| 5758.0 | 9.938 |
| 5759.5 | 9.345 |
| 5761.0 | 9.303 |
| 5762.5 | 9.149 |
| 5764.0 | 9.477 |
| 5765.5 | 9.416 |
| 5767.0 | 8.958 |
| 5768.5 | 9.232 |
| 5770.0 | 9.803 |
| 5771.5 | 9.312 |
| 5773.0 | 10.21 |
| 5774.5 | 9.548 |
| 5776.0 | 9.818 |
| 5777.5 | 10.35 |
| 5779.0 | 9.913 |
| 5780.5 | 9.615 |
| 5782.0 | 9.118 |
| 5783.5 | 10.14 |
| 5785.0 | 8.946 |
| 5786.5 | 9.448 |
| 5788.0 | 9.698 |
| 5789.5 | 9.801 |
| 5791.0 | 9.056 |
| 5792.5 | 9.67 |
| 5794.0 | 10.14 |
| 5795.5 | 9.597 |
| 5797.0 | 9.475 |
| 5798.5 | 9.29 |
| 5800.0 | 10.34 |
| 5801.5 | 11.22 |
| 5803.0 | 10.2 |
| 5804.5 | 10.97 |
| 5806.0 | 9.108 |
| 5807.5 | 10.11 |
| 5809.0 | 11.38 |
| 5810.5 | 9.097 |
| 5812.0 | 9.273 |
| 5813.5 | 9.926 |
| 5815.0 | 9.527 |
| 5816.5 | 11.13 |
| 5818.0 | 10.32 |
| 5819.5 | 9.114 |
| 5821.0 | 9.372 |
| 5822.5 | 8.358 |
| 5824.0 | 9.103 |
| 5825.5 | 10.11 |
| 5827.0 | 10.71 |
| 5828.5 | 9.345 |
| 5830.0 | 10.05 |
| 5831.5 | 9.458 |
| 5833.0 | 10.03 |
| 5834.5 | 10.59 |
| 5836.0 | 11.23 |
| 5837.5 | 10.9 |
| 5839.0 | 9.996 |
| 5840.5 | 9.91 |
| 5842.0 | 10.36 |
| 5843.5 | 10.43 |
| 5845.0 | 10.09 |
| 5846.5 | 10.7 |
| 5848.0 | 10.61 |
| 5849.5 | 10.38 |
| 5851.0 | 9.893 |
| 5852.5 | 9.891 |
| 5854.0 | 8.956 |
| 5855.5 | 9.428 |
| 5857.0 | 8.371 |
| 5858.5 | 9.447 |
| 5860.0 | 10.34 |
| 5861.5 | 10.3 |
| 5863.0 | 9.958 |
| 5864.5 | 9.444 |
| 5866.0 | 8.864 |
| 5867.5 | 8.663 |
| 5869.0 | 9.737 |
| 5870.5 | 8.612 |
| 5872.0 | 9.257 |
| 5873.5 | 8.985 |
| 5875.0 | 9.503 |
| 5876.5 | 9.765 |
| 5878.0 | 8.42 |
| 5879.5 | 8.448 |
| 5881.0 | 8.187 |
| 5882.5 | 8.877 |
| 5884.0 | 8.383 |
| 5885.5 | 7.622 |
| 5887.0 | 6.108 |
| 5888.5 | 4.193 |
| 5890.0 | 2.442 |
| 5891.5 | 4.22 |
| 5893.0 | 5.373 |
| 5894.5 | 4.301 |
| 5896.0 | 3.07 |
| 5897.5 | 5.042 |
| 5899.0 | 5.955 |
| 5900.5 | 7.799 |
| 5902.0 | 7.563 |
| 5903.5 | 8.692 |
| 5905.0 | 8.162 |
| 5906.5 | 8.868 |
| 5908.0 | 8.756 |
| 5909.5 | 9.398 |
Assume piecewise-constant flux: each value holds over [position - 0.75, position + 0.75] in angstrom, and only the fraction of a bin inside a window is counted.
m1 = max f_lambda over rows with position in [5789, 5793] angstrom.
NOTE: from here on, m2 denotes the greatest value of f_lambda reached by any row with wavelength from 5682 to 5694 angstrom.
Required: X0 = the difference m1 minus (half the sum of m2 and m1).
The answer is -0.1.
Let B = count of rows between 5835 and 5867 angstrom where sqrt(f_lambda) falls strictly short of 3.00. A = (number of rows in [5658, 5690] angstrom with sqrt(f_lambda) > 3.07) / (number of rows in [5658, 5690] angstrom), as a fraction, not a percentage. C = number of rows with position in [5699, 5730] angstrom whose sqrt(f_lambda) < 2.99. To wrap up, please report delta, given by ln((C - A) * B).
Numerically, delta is 3.5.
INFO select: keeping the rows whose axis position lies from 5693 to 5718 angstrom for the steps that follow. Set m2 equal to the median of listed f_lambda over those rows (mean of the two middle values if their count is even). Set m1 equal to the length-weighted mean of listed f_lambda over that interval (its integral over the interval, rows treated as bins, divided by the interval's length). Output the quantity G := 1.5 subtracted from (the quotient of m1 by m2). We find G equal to -0.491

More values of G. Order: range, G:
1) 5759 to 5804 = -0.491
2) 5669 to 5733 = -0.499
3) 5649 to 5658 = -0.492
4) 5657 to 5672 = -0.505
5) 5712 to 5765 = -0.493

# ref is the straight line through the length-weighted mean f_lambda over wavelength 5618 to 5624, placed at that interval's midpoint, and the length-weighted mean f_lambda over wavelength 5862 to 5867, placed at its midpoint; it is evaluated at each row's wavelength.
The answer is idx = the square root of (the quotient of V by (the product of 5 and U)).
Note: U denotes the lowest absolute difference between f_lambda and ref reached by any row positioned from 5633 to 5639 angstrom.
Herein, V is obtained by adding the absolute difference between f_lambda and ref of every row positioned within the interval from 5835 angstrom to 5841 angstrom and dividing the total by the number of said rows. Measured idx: 0.66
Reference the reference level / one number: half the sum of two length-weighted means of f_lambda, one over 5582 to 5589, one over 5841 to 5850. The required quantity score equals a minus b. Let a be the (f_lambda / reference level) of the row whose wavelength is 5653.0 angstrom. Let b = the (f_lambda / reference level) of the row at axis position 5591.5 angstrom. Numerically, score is -0.01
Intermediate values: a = 0.96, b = 0.96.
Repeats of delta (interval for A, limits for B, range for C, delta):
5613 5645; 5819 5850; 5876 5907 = 3.0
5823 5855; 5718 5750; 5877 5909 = 3.7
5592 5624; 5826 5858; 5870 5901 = 3.5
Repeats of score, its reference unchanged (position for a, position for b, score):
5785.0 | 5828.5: -0.04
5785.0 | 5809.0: -0.27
